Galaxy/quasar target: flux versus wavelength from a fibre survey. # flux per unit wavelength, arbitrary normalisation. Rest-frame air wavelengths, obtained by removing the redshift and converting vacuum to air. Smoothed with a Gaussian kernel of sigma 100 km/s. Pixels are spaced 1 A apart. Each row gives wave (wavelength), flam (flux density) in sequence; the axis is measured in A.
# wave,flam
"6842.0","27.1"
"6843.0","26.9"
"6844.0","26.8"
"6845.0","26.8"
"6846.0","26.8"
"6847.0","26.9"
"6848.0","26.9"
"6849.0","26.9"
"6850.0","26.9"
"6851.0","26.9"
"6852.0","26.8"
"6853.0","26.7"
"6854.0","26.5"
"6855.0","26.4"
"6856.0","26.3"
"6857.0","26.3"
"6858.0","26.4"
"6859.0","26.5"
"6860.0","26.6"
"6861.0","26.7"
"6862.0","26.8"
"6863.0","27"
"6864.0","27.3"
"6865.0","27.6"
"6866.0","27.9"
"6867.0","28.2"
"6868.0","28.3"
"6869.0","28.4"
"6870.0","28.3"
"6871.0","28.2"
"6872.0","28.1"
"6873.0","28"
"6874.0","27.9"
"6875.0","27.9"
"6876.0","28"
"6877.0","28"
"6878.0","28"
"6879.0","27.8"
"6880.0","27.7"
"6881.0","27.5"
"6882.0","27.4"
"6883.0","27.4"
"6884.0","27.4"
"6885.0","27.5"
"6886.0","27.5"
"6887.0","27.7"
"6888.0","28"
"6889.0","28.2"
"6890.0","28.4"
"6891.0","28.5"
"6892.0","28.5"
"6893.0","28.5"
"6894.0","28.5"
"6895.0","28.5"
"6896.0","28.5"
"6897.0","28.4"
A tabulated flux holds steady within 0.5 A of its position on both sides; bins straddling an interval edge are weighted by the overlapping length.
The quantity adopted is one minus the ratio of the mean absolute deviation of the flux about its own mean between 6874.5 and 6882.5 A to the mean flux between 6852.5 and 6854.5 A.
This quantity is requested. 0.993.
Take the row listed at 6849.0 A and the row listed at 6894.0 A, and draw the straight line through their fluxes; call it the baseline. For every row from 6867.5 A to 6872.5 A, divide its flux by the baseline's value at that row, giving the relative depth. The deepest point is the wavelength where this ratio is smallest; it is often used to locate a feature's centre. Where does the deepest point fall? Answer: 6872.0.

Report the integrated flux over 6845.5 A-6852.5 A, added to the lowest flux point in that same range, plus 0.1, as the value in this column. 215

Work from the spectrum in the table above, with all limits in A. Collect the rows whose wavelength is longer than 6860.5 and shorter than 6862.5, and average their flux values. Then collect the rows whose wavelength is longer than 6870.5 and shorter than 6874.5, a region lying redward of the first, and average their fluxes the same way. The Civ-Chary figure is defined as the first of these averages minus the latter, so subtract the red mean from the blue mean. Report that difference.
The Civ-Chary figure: -1.3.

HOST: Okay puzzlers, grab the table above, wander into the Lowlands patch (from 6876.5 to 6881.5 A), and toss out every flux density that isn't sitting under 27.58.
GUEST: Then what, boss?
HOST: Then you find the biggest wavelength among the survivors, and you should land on 6881.0 A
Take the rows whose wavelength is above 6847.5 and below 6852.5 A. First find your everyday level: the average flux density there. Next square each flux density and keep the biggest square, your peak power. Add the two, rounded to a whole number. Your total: 750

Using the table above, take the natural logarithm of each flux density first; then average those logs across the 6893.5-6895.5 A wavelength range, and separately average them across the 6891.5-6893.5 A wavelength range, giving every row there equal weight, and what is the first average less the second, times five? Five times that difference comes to 0.0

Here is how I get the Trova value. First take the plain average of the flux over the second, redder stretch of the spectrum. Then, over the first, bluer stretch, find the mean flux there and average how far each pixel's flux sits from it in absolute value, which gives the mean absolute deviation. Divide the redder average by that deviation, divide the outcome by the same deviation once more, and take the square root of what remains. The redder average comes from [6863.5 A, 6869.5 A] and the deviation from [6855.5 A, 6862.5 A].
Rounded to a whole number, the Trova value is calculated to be 33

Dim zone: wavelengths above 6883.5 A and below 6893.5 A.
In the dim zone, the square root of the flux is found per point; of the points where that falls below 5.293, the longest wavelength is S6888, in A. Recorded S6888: 6888.0 A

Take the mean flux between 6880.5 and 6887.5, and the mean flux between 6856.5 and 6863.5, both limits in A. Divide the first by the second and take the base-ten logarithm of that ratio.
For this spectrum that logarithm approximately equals 0.014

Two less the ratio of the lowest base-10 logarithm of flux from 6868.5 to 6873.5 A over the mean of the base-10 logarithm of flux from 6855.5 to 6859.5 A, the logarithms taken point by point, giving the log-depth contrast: 0.98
